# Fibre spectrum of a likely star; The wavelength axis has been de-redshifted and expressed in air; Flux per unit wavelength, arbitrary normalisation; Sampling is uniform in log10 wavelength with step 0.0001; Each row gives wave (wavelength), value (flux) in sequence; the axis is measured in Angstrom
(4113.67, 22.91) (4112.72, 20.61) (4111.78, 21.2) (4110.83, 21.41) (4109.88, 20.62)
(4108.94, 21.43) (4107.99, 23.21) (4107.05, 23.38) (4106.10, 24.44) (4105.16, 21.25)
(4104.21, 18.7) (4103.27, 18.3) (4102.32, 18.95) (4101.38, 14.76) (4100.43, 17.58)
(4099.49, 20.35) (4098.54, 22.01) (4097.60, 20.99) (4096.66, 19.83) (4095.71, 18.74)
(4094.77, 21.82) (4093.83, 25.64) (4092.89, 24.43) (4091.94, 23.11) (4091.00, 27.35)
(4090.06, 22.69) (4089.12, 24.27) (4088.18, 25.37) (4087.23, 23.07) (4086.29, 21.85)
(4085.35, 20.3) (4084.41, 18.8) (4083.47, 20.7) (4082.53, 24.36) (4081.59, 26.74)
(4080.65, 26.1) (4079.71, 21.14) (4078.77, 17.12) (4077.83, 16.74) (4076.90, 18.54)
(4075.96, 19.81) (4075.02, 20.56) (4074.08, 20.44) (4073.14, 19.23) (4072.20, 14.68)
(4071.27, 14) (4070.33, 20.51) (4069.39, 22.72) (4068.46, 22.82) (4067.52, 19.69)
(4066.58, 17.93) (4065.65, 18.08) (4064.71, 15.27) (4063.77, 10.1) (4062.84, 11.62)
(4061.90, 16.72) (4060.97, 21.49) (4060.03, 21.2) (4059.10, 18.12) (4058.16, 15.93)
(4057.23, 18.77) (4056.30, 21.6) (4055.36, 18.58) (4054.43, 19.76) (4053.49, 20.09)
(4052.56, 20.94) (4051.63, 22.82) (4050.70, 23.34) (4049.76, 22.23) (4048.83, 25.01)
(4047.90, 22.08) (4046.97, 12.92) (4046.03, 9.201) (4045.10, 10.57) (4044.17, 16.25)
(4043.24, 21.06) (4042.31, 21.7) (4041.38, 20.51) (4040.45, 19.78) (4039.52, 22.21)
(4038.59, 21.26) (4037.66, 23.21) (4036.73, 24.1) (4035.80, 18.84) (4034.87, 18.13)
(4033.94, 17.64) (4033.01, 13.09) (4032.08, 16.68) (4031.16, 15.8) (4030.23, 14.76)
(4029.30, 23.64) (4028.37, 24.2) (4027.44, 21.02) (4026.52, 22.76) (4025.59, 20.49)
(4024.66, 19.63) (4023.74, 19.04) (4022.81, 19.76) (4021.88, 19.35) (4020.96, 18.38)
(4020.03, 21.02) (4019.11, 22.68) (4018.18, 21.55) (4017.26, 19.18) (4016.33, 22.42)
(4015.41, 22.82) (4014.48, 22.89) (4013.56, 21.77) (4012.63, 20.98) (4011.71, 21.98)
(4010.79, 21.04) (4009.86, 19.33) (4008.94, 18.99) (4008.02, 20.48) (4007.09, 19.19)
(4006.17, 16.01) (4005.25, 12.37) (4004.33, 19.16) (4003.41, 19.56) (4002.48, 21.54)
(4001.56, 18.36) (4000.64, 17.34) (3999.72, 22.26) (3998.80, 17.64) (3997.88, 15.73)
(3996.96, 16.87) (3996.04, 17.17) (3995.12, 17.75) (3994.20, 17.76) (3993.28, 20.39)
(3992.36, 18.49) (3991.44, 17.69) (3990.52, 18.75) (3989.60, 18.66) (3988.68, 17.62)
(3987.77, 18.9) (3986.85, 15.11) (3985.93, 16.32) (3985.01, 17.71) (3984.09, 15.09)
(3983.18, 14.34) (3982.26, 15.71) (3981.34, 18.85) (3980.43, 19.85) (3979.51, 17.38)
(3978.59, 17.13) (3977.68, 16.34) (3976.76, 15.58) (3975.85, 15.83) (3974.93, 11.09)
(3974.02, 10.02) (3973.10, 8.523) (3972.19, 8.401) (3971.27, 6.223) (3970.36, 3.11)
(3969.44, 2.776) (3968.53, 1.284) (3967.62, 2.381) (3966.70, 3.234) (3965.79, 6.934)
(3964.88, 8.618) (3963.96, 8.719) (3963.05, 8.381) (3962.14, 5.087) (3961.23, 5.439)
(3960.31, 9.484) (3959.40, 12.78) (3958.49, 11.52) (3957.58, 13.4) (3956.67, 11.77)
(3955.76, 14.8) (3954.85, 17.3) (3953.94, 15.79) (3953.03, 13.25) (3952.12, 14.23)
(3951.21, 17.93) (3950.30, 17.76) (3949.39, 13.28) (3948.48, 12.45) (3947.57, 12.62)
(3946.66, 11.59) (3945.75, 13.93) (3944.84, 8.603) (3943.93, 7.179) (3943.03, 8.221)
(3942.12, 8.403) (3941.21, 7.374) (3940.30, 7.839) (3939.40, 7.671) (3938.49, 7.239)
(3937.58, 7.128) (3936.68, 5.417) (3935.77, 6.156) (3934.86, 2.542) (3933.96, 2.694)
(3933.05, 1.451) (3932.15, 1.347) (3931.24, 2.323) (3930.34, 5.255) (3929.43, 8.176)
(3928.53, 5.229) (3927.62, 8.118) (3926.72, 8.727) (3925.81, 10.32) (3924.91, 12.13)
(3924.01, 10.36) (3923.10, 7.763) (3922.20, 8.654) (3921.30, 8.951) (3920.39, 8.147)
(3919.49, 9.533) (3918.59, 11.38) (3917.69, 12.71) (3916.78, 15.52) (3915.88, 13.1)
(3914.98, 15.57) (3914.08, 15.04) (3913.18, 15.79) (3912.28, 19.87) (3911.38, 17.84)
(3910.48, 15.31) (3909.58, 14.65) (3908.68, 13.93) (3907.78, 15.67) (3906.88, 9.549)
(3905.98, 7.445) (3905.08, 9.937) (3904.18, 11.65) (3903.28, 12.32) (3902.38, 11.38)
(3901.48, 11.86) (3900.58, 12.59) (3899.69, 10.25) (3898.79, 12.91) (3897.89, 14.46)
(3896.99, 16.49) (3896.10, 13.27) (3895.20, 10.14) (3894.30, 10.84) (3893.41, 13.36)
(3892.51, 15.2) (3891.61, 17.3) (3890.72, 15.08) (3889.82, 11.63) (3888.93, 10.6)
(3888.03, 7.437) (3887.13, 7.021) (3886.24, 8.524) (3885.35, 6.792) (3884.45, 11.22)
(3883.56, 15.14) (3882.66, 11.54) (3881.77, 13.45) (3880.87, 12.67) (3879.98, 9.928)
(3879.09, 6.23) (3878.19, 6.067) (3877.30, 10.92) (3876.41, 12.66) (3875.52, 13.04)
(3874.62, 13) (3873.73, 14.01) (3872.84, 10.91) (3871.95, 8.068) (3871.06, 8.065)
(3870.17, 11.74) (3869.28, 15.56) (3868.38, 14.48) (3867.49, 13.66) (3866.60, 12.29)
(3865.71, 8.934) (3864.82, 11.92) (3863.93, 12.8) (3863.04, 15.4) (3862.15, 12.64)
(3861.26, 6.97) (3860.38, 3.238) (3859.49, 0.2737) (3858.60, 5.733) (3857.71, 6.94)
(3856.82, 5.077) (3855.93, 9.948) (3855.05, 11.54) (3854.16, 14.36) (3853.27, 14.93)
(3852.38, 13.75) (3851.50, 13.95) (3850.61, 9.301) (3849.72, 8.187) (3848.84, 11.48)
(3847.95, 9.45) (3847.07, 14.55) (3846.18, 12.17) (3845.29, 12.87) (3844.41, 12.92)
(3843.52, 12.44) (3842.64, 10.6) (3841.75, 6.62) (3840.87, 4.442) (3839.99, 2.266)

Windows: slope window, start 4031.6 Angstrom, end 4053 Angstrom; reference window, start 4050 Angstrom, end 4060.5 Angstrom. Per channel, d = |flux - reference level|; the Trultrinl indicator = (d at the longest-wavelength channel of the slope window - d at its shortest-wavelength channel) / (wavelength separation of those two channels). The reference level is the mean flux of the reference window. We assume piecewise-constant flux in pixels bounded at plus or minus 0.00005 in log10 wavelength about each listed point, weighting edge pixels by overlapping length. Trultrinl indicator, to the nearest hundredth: -0.13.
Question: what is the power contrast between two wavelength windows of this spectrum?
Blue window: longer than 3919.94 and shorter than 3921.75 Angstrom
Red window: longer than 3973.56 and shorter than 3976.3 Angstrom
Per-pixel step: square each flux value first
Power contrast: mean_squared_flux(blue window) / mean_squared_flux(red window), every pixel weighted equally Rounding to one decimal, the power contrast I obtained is 0.5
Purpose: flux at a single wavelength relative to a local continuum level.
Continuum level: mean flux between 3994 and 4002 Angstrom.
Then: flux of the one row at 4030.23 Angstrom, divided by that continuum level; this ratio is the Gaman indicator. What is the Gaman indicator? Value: 0.83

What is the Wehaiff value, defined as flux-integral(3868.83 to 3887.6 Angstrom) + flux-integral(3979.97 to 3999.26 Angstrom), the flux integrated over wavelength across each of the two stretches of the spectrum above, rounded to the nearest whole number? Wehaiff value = 539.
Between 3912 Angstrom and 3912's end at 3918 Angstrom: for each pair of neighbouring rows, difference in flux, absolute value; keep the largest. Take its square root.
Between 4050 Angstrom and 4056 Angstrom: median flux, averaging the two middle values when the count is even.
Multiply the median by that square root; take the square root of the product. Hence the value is 6.4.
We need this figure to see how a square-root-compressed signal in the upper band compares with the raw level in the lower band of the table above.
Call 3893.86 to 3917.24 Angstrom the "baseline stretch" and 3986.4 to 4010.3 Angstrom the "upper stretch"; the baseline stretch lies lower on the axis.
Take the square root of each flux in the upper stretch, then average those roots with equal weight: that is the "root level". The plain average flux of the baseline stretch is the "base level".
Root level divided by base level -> 0.32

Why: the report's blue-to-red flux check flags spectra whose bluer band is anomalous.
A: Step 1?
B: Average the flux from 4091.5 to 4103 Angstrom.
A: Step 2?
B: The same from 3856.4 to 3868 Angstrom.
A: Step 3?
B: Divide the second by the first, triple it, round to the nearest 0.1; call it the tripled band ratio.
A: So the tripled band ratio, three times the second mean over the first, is 1.3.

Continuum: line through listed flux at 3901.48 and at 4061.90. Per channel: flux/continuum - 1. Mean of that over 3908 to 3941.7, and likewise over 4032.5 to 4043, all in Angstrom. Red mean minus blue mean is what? 0.49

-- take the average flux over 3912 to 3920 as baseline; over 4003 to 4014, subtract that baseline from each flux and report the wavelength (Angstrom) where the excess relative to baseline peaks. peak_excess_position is 4011.71 Angstrom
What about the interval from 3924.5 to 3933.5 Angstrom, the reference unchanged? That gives 3924.91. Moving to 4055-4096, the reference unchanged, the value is 4091.00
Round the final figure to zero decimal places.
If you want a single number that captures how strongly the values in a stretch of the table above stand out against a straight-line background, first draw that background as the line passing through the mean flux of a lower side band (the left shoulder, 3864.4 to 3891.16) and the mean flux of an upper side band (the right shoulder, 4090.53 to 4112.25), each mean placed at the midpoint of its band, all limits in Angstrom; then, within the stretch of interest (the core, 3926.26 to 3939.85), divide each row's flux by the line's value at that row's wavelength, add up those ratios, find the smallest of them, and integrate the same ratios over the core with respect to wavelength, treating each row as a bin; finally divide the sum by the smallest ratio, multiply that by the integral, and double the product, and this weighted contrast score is 623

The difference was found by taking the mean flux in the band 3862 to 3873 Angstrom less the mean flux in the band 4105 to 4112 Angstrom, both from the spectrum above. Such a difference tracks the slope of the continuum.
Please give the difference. -10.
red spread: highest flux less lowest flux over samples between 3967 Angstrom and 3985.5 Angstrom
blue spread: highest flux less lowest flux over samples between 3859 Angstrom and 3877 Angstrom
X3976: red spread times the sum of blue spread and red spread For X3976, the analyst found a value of 629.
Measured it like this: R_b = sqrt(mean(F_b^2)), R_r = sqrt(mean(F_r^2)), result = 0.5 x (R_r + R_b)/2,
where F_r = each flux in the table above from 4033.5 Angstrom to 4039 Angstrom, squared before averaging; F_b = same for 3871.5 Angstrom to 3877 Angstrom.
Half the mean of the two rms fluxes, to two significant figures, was 8.2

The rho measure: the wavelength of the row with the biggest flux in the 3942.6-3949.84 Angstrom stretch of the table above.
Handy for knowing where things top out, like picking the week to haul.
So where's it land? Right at 3945.75 Angstrom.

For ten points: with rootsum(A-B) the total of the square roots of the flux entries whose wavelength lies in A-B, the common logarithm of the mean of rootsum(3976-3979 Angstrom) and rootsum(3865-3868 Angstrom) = 1.05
